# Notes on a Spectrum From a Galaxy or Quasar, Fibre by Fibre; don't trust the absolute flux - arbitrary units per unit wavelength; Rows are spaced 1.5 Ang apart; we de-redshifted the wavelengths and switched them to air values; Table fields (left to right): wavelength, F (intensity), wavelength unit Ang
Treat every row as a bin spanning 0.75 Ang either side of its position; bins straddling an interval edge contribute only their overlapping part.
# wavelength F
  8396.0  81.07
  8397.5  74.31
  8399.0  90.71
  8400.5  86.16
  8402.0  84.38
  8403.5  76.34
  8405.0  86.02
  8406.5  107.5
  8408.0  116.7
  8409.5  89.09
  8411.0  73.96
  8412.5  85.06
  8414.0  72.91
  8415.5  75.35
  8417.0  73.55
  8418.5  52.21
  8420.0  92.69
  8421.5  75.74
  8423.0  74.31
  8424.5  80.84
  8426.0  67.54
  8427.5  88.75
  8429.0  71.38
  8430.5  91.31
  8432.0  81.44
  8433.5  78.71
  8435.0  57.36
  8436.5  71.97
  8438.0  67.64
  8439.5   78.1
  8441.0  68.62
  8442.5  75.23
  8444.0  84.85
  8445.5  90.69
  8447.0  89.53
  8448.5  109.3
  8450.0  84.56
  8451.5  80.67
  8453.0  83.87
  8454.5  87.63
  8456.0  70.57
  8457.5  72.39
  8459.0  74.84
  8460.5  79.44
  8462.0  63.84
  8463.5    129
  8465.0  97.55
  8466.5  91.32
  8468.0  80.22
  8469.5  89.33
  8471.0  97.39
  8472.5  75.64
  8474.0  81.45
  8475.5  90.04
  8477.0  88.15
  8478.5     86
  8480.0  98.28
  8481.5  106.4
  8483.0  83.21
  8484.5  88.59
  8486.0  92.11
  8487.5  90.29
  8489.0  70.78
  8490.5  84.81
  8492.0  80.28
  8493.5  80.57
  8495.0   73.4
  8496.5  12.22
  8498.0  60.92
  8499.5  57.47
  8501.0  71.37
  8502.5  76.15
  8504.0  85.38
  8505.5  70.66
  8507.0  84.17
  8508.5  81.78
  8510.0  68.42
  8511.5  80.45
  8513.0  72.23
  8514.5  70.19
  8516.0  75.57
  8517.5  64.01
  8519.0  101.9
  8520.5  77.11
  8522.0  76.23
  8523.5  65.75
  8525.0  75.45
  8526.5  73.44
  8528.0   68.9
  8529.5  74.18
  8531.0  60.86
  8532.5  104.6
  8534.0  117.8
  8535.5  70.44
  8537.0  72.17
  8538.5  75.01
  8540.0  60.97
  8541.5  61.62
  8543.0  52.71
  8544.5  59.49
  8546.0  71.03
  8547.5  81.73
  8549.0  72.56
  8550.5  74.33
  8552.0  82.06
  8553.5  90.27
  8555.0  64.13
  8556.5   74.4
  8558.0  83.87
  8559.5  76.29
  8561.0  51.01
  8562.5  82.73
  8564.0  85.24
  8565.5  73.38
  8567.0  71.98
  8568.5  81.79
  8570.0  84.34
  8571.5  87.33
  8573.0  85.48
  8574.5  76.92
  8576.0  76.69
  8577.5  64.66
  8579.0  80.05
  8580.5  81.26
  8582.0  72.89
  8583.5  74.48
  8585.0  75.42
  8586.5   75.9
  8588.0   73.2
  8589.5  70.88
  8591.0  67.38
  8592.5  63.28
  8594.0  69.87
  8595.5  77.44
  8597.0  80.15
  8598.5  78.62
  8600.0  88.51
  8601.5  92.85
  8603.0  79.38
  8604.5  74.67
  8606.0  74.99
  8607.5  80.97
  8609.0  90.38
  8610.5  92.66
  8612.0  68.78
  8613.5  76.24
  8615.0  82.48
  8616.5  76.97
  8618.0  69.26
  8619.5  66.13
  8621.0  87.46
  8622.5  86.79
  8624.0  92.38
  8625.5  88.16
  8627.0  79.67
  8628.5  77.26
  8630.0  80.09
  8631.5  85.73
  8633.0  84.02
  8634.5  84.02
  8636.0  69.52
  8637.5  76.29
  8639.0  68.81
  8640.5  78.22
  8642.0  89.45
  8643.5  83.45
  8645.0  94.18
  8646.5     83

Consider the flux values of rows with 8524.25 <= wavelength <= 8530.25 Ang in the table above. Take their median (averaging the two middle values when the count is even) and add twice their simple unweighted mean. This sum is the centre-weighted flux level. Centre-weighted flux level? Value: 220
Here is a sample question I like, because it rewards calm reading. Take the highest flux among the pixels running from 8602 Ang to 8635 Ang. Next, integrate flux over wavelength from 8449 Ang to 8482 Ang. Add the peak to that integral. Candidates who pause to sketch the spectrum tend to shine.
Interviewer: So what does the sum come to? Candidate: 2956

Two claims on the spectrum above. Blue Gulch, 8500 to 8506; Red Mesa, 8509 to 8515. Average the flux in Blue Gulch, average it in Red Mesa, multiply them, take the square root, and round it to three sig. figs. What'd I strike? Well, 74.3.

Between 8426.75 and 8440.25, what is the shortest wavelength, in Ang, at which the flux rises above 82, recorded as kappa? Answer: 8427.5 Ang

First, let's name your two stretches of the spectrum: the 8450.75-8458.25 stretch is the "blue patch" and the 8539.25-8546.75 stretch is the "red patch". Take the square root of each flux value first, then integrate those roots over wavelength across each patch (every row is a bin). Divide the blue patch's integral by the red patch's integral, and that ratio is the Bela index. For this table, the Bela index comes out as 1.14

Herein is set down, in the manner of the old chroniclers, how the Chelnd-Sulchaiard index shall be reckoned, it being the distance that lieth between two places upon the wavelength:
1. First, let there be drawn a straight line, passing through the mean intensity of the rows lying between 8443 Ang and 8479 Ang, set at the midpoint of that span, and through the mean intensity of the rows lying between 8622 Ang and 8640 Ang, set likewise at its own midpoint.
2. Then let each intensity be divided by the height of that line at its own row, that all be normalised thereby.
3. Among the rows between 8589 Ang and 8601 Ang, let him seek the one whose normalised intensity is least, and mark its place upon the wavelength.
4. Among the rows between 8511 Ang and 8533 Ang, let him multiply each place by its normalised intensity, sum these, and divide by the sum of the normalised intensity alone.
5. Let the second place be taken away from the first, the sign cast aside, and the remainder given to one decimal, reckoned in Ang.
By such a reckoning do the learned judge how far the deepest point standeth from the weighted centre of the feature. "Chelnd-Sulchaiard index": 70.4 Ang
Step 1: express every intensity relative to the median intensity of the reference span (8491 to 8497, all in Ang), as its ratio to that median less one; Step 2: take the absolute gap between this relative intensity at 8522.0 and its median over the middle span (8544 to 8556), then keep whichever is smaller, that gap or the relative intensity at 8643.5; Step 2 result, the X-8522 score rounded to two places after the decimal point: 0.04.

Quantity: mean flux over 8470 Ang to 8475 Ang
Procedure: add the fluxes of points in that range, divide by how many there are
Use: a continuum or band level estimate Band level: 85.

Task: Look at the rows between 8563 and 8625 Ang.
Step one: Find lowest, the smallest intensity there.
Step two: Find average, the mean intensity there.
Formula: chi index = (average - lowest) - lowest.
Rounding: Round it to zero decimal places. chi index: -48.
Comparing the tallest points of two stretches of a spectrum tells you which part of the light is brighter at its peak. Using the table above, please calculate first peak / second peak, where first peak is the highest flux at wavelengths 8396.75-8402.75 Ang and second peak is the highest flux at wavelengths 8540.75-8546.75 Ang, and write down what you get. 1.3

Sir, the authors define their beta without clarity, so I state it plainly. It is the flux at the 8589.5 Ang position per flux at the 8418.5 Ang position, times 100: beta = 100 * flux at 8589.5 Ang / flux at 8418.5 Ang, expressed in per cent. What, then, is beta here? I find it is 136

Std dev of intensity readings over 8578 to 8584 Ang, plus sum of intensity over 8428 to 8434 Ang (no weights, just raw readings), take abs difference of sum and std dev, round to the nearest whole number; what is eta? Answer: 319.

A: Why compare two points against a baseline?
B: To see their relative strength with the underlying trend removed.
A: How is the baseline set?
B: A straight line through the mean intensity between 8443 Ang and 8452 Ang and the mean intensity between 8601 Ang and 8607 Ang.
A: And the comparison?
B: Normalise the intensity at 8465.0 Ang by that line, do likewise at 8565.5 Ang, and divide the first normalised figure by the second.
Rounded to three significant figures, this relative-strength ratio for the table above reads 1.24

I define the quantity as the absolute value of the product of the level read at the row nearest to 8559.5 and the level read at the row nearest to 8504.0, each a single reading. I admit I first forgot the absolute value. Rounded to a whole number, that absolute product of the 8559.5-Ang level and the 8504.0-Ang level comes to 6514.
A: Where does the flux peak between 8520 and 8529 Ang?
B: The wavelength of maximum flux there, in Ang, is 8520.5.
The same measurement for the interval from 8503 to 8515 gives 8504.0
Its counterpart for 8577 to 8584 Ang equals 8580.5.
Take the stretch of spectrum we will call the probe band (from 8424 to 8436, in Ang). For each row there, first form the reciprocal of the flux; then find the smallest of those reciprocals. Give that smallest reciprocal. 0.0110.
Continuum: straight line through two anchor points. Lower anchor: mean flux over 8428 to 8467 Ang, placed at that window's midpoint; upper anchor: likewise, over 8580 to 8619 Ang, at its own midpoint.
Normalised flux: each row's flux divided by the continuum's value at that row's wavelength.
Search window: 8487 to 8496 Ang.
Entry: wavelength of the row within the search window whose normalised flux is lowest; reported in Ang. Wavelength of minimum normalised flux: 8489.0 Ang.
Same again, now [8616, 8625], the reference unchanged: 8619.5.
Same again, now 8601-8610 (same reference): 8604.5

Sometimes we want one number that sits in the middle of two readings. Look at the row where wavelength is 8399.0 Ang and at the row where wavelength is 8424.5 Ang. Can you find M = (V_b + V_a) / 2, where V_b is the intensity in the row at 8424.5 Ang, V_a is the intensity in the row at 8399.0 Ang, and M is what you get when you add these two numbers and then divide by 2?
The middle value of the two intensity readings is 86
